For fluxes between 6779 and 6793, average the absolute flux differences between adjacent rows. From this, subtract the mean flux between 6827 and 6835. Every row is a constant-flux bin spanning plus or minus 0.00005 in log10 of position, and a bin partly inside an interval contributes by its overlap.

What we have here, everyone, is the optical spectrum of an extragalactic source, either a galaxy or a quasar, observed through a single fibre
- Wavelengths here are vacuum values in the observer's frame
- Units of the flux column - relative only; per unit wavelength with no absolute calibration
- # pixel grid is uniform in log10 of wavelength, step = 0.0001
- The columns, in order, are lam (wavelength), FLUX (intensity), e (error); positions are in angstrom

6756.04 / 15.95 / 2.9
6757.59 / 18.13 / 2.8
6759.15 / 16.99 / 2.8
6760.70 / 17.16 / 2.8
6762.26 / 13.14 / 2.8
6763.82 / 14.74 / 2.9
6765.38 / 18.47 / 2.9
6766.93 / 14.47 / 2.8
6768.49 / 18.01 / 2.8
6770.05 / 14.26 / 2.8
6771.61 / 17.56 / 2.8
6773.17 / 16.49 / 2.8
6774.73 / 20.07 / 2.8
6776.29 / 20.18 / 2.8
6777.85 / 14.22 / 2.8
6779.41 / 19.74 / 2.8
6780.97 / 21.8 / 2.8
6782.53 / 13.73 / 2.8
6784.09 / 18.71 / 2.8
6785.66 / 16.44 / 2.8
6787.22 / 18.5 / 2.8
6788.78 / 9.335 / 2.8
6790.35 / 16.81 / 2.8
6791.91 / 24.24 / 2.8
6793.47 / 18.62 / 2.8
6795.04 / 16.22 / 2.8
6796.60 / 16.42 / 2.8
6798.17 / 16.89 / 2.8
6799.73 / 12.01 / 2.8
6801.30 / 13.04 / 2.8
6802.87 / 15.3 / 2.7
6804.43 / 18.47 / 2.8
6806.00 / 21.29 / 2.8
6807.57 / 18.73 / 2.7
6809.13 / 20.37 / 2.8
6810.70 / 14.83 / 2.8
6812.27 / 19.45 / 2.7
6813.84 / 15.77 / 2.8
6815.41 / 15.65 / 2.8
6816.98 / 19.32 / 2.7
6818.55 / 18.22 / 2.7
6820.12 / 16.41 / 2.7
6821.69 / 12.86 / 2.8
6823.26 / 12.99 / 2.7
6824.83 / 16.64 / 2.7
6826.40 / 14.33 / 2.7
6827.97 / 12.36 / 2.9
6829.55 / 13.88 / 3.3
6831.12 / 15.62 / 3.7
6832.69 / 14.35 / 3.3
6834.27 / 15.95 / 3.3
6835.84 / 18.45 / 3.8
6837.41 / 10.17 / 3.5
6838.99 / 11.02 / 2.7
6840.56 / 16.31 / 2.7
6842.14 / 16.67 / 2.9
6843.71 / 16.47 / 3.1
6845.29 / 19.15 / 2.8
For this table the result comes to -9.0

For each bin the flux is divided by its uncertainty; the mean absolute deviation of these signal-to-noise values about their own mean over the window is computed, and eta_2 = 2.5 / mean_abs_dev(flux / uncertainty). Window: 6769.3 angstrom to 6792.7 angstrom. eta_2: 2.5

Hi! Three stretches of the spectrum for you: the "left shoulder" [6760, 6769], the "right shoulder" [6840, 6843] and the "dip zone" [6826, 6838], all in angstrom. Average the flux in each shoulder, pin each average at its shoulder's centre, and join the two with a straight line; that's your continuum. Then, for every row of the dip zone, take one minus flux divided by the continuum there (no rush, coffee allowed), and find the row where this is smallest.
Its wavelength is 6835.84 angstrom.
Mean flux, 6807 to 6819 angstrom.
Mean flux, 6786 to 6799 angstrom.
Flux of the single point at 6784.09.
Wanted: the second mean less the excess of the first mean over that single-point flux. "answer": 18.0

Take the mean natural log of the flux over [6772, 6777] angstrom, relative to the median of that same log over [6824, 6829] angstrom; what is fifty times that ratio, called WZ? 55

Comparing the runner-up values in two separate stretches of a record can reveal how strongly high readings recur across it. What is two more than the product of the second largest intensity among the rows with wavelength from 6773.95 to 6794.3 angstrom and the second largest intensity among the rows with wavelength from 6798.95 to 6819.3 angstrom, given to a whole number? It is 446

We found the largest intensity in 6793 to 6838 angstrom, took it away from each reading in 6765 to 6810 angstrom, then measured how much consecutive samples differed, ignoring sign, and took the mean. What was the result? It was 3.6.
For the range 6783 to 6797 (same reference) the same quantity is 4.6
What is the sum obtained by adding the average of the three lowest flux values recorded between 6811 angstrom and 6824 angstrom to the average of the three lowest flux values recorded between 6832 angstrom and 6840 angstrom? 25.7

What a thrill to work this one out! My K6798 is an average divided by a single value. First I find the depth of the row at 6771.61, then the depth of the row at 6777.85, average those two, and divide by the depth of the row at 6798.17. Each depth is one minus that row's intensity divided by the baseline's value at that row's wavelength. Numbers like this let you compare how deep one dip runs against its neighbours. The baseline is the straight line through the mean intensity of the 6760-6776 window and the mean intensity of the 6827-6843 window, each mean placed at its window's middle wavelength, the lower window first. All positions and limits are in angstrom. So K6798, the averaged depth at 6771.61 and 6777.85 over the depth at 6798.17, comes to -0.3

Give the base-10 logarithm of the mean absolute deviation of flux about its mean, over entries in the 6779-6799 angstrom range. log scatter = 0.408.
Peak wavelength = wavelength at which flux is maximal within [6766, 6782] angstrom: 6780.97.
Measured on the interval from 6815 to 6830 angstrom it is 6816.98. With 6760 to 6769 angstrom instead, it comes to 6765.38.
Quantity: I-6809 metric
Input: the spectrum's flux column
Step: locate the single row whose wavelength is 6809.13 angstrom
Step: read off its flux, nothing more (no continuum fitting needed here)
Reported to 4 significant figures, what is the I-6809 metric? 20.37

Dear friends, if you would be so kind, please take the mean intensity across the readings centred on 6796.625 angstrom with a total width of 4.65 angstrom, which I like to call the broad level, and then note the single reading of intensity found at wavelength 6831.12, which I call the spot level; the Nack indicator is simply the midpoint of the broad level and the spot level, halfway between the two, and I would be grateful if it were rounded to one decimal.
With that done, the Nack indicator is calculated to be 16.1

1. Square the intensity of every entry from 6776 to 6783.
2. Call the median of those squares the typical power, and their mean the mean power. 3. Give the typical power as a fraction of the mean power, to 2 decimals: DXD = 1.17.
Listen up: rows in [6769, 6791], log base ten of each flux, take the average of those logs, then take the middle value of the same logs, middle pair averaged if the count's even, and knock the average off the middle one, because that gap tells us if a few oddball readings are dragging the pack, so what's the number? 0.014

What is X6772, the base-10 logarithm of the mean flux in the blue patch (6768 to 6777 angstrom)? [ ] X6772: 1.25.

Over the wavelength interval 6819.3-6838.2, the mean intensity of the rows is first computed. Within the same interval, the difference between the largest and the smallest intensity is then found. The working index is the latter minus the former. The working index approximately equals -6.2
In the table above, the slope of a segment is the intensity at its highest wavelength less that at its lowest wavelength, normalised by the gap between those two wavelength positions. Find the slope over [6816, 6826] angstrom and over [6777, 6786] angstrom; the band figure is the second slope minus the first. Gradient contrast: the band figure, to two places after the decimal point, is 0.63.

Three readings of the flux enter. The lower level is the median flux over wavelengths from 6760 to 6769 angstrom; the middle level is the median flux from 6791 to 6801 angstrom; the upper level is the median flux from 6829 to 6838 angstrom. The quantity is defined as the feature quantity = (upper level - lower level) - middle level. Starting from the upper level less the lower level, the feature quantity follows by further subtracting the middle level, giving -17.6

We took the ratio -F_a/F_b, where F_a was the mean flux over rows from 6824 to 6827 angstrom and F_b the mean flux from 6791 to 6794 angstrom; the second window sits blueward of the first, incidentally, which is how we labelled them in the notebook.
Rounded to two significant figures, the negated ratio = -0.72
